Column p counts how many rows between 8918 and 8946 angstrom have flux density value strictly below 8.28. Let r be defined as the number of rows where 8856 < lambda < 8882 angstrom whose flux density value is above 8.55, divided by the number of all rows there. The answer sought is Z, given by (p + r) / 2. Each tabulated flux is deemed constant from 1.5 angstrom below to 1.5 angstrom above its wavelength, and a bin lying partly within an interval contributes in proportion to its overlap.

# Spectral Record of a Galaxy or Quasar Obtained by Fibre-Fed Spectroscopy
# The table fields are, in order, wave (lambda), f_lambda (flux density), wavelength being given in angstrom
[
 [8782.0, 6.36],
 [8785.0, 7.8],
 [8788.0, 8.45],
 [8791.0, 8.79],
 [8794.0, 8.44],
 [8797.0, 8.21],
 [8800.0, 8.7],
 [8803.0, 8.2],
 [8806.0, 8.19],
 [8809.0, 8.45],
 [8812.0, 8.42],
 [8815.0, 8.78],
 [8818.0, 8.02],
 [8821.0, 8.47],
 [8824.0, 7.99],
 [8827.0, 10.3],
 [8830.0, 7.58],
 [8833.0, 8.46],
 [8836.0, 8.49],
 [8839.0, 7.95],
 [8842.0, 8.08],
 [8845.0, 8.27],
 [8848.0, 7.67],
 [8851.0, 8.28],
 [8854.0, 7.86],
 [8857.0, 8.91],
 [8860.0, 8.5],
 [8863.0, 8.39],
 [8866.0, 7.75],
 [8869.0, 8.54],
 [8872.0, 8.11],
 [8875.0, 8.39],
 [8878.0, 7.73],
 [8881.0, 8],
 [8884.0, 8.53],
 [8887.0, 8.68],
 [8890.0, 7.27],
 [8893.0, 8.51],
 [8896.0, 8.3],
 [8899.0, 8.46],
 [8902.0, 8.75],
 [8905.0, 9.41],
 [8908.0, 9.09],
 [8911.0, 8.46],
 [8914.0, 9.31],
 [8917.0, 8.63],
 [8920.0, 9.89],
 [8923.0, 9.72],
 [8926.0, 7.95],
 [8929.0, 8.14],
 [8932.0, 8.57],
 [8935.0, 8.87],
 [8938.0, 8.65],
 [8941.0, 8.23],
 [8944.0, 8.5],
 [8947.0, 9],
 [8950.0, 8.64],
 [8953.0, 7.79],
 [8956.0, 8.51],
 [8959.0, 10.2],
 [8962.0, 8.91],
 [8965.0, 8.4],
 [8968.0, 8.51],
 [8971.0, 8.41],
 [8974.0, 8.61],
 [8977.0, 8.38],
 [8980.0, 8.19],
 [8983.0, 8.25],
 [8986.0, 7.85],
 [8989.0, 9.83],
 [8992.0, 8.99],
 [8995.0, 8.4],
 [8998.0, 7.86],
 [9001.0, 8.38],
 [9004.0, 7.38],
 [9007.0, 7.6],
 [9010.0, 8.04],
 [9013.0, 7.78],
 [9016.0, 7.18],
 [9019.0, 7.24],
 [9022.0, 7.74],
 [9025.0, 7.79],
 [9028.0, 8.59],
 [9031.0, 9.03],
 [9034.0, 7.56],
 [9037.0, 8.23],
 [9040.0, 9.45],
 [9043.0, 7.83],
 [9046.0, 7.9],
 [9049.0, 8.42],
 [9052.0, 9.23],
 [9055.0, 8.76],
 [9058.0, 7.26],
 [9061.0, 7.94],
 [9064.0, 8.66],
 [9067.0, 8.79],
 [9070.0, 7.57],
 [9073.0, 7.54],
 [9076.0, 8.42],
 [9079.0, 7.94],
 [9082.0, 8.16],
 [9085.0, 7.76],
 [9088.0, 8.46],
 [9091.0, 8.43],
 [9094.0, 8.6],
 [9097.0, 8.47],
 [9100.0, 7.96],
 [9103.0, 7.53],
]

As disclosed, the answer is 1.6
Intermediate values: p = 3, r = 0.11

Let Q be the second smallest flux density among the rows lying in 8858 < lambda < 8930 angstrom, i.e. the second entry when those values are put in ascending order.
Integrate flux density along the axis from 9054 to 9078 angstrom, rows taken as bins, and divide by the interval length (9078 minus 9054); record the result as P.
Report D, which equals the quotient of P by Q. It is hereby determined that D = 1.05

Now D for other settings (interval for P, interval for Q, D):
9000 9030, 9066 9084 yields 1.03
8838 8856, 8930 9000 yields 1.02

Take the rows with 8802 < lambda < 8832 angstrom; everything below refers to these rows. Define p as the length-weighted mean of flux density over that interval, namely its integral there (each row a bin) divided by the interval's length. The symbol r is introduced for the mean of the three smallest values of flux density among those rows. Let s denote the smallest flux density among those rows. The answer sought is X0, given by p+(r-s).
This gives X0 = 8.73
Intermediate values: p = 8.44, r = 7.86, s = 7.58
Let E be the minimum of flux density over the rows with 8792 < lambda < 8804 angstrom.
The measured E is 8.2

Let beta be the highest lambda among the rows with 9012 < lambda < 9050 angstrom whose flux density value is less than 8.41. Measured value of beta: 9046.0 angstrom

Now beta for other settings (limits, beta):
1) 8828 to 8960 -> 8953.0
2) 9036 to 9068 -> 9061.0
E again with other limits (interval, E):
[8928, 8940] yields 8.14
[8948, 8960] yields 7.79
